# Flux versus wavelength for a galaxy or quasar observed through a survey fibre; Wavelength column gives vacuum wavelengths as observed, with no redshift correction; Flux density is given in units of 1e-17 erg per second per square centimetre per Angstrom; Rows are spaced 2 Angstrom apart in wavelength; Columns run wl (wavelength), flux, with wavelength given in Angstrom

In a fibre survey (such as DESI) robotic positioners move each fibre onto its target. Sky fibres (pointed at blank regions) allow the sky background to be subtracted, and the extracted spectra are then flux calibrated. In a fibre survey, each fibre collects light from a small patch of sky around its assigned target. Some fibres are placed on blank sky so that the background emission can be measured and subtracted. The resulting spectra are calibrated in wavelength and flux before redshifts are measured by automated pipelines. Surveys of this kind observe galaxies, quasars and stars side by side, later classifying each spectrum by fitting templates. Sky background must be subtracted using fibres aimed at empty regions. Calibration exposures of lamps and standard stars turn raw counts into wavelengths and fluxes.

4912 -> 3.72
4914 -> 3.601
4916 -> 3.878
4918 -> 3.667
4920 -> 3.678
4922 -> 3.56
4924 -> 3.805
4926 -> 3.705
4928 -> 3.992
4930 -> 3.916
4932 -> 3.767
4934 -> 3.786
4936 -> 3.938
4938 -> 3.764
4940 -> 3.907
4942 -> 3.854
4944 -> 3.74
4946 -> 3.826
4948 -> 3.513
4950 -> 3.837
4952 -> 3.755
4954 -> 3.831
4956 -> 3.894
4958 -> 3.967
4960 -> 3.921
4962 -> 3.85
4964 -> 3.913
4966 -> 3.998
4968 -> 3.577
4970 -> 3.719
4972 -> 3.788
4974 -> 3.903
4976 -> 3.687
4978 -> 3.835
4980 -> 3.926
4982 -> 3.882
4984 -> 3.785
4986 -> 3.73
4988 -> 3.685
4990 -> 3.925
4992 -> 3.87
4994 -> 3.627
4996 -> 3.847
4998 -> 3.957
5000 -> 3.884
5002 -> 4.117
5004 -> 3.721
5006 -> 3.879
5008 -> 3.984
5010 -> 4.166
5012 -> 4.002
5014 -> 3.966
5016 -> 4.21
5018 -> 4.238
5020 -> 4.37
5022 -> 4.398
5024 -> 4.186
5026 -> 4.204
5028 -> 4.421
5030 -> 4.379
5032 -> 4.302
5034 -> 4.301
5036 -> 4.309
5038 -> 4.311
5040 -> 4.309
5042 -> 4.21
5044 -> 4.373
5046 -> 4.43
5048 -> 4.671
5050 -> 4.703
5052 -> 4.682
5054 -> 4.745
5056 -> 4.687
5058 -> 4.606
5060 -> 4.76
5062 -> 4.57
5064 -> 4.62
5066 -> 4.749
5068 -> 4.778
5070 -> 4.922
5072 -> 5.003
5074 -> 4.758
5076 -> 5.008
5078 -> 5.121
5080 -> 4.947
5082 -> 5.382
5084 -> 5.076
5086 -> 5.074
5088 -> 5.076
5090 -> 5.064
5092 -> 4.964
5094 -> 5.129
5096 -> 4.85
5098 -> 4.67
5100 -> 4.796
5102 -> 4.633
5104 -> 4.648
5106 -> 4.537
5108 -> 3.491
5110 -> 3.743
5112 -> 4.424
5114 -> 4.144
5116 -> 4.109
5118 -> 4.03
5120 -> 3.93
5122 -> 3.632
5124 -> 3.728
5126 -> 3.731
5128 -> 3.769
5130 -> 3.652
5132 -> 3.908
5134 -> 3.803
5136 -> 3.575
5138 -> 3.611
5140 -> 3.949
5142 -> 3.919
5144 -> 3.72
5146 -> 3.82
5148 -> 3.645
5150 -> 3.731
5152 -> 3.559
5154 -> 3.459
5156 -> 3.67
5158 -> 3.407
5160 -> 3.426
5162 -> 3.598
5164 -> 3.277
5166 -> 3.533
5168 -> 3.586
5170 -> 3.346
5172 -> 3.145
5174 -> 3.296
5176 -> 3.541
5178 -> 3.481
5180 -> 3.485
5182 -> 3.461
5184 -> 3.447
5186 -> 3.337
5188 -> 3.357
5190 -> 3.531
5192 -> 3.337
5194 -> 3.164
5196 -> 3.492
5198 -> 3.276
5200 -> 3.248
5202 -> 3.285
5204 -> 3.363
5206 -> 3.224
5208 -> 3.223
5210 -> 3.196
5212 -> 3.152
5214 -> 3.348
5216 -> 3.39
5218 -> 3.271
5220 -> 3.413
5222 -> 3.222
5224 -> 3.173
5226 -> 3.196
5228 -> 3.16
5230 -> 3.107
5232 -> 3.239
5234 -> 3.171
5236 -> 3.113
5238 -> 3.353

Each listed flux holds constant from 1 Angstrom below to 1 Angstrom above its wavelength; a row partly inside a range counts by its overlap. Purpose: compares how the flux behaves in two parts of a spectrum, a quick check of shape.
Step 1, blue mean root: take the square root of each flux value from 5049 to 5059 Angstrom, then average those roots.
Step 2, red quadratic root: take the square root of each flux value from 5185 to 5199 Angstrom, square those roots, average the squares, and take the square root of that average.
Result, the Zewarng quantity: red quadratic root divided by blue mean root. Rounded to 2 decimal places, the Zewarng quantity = 0.85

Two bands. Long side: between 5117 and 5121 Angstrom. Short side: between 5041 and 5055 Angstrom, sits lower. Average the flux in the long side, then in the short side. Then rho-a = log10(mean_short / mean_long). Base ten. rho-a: 0.058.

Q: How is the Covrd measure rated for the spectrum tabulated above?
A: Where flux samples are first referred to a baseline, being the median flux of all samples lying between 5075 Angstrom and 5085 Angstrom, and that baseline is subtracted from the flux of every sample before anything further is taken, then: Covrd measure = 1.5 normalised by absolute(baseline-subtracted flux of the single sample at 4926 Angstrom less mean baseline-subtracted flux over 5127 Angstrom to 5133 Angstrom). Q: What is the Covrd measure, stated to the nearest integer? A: 21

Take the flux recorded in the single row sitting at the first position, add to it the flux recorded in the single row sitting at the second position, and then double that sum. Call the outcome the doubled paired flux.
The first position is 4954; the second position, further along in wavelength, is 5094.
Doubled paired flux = 17.9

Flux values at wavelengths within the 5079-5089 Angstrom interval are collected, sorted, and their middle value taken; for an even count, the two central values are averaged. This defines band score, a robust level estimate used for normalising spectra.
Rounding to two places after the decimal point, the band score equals 5.08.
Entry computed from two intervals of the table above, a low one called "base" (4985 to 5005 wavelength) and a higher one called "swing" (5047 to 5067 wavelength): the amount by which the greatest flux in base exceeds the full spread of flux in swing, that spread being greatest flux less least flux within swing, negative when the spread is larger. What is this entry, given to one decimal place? 3.9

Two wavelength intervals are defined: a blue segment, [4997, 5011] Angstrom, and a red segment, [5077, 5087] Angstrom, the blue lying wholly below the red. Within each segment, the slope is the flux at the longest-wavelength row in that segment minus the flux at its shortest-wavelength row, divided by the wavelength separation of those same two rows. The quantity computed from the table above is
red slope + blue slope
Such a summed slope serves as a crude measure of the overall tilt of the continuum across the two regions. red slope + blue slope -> 0.012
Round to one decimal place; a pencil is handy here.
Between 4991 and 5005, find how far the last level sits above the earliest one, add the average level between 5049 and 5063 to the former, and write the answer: 4.5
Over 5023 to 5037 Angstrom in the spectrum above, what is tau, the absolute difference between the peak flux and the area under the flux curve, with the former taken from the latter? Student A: 56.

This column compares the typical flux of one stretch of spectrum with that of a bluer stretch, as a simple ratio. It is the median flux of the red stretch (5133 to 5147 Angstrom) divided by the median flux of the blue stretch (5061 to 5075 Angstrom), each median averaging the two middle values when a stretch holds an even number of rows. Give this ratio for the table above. 0.80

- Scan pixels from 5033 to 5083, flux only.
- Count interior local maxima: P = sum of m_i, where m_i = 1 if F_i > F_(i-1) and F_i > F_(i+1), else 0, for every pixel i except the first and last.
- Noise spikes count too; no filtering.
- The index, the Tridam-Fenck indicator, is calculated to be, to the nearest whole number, 6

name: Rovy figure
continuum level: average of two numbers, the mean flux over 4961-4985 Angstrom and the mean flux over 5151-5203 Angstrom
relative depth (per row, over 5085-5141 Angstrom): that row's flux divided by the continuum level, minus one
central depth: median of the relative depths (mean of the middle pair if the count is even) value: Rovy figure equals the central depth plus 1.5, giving 1.62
